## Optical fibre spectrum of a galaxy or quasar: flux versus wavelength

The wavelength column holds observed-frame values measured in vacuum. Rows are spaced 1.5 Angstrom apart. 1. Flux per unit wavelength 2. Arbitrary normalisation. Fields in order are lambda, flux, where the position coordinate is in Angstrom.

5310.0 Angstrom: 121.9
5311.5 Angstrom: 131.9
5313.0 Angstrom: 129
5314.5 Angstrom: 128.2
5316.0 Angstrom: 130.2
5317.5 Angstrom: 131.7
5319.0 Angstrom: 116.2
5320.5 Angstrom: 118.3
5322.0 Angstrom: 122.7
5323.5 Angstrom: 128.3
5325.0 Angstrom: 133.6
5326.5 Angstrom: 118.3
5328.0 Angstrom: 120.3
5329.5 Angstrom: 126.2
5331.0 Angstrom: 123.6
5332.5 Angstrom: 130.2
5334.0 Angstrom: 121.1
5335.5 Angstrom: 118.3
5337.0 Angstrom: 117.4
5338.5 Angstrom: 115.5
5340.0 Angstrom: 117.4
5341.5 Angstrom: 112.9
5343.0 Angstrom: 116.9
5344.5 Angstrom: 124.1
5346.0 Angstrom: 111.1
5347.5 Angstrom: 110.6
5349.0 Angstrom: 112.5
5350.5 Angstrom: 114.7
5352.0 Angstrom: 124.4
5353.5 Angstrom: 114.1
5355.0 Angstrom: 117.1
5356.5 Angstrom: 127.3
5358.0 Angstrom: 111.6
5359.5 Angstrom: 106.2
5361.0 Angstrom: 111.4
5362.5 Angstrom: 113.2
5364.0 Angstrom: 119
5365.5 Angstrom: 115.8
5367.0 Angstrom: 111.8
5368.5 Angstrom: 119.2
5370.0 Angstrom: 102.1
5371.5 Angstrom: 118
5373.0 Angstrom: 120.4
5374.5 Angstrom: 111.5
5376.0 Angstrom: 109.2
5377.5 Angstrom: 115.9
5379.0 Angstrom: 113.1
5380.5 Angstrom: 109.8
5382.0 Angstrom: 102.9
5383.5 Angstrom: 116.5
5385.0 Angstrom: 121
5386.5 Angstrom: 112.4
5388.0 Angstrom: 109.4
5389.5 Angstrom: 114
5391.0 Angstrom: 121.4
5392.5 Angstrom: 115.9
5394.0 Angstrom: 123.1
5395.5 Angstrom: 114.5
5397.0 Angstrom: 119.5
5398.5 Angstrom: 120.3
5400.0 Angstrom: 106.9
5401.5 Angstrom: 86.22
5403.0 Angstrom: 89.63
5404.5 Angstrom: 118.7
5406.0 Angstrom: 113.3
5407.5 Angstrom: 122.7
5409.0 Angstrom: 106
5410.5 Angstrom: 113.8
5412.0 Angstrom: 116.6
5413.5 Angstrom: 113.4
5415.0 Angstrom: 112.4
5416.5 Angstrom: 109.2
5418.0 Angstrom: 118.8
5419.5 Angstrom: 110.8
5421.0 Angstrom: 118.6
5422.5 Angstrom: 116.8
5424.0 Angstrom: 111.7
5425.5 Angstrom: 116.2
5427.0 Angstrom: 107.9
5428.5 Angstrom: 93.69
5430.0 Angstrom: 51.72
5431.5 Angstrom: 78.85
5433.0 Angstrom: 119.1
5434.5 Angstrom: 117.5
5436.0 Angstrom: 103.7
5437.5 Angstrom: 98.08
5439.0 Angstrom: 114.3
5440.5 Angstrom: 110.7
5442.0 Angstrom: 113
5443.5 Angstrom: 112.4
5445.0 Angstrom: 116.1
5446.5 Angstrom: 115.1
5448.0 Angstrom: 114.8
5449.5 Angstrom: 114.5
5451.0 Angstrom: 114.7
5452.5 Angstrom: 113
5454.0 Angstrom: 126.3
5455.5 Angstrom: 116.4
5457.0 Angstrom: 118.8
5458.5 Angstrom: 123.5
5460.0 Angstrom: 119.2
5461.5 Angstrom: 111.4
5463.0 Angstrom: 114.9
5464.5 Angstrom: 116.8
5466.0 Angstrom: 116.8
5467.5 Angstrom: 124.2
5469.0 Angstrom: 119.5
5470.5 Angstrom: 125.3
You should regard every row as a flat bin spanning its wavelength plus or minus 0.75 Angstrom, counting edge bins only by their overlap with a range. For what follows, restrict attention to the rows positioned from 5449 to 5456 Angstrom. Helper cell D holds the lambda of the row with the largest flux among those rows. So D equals 5454.0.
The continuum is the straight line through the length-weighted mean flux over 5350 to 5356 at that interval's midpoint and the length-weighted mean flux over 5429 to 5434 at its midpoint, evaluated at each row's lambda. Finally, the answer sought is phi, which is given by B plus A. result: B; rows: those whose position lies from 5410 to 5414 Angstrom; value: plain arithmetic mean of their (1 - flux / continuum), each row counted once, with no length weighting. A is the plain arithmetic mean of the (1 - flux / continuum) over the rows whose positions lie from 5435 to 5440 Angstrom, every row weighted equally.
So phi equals -0.50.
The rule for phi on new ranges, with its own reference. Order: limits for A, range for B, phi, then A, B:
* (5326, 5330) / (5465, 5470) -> -0.65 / 0.05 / -0.70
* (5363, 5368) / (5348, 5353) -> -0.01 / -0.02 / 0.02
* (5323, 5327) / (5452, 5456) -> -0.53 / 0.02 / -0.56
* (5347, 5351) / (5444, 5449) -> -0.40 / 0.06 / -0.46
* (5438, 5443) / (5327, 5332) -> -0.34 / -0.38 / 0.04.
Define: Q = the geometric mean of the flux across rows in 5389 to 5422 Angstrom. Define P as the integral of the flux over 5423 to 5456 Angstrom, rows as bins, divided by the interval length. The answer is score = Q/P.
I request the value 1.04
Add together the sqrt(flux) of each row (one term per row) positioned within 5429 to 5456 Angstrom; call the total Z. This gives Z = 187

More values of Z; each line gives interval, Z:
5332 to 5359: 195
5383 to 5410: 191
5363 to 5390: 192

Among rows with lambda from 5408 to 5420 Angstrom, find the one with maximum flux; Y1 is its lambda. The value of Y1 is 5418.0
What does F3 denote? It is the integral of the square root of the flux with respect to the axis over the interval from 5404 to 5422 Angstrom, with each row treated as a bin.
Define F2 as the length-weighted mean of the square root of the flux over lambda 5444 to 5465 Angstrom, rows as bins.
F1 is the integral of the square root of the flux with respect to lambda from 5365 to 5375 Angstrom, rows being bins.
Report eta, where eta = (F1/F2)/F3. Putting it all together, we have 0.051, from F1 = 107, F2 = 10.8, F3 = 193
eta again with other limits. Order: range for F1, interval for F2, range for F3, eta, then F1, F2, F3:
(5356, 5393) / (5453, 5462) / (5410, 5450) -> 0.087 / 395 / 10.9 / 416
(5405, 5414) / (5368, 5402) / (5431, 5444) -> 0.067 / 96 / 10.6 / 135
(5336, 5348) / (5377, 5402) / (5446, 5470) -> 0.047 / 129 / 10.6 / 260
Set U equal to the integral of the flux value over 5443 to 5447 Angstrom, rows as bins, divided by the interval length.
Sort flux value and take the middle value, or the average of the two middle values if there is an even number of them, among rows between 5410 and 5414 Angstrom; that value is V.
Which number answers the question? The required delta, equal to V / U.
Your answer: 0.99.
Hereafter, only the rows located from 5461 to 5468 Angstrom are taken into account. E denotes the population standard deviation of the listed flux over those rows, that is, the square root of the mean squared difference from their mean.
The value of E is 4.2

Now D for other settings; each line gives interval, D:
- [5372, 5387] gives 5385.0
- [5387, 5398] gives 5394.0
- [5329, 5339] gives 5332.5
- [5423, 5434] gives 5433.0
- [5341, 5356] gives 5352.0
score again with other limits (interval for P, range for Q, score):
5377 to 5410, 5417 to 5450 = 0.95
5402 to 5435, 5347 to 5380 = 1.06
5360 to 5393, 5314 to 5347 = 1.07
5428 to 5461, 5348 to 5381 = 1.04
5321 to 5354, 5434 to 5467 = 0.96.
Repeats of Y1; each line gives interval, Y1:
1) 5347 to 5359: 5356.5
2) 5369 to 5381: 5373.0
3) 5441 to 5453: 5445.0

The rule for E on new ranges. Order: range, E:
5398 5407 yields 13.4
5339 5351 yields 4.1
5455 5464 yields 3.8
